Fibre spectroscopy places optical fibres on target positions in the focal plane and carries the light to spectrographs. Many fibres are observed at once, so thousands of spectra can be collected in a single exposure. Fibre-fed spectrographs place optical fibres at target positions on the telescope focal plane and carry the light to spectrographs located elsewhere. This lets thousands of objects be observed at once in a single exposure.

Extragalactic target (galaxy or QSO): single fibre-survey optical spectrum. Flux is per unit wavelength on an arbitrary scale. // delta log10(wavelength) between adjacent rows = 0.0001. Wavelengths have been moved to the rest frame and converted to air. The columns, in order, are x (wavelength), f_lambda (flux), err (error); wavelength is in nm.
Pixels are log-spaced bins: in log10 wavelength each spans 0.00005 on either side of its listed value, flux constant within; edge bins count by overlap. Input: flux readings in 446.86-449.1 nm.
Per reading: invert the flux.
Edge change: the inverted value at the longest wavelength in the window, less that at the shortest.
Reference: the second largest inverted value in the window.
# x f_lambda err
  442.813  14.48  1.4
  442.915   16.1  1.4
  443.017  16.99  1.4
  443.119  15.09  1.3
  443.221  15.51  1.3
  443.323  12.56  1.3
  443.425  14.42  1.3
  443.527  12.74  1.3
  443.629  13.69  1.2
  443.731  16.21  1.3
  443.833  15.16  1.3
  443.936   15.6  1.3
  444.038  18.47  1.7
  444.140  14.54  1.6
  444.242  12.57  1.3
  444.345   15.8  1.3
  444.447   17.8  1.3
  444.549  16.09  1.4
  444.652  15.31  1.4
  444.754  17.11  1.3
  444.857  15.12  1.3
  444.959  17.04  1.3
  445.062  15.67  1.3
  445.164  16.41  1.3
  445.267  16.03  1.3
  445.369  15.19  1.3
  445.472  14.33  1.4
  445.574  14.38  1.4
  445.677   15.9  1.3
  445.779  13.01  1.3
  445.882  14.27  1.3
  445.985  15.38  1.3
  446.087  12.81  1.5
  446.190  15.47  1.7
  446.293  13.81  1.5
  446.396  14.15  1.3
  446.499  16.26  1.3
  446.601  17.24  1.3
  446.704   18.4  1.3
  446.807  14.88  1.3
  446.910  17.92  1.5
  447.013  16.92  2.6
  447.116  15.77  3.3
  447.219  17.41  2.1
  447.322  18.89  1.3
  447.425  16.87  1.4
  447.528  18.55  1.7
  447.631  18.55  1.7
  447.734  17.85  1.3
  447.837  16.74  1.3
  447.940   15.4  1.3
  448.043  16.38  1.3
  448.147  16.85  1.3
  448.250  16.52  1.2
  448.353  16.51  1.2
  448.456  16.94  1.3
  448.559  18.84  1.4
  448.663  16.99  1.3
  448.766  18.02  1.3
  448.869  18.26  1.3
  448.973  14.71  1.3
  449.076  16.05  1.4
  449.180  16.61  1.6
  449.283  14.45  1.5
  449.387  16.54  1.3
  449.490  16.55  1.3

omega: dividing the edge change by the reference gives 0.10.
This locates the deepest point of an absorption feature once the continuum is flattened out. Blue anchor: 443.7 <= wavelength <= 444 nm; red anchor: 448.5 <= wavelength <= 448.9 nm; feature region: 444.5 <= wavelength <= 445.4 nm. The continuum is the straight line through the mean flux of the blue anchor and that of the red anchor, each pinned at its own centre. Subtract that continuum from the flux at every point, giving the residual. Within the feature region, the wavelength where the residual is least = 445.369 nm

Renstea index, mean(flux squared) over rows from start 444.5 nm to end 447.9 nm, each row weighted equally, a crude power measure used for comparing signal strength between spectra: 260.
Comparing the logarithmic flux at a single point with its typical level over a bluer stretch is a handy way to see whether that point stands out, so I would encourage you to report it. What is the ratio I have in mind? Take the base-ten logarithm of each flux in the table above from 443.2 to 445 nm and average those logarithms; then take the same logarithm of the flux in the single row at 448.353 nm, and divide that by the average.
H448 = 1.030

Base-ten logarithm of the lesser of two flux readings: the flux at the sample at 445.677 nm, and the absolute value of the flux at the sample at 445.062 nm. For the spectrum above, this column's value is 1.20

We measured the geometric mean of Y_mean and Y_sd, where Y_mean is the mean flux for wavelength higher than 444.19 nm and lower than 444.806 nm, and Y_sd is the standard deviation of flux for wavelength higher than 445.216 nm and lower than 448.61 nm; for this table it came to 5.1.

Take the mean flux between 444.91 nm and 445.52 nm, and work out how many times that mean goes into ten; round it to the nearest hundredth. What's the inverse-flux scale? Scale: 0.63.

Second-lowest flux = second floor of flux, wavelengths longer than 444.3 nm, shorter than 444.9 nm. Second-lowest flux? 15.31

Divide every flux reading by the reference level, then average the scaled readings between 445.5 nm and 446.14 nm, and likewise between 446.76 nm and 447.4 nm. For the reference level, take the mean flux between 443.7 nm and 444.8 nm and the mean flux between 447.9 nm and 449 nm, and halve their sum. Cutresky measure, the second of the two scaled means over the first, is 1.19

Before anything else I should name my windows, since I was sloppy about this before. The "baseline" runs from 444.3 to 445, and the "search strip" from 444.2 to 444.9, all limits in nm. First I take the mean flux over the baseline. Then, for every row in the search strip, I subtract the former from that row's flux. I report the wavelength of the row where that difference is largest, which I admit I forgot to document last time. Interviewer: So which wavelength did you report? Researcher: 444.447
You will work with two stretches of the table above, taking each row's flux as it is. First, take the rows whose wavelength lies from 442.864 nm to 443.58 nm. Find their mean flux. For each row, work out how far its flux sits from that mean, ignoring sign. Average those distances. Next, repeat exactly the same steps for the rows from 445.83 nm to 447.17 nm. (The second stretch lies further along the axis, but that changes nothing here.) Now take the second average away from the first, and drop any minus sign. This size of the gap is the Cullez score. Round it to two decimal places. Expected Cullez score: 0.02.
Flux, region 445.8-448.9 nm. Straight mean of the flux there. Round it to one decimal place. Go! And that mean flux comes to 16.6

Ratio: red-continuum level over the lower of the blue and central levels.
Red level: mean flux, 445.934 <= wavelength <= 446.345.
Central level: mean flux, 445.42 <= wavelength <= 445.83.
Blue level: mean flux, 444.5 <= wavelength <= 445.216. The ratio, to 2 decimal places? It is 1.00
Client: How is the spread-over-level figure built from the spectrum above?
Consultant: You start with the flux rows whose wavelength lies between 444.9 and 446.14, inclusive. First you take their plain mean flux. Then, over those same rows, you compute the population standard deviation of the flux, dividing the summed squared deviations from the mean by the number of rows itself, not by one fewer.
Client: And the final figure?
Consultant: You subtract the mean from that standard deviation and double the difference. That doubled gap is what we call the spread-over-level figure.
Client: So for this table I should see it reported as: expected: -27.6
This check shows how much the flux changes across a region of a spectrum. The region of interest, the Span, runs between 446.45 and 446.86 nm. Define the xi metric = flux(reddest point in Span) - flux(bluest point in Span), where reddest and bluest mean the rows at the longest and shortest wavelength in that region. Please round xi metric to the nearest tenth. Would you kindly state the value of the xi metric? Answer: -1.4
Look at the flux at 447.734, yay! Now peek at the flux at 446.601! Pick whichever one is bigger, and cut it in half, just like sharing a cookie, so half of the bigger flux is 8.9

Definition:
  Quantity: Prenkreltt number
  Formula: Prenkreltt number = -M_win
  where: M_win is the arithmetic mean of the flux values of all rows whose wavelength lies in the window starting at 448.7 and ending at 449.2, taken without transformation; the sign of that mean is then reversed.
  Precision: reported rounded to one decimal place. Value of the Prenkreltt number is -16.7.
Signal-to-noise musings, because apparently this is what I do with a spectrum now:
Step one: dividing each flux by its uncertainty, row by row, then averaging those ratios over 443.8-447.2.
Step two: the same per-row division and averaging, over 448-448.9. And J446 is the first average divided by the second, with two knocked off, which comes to -1.17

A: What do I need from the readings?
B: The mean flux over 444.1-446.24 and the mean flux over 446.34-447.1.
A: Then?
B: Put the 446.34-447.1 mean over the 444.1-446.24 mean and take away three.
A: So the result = -1.92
